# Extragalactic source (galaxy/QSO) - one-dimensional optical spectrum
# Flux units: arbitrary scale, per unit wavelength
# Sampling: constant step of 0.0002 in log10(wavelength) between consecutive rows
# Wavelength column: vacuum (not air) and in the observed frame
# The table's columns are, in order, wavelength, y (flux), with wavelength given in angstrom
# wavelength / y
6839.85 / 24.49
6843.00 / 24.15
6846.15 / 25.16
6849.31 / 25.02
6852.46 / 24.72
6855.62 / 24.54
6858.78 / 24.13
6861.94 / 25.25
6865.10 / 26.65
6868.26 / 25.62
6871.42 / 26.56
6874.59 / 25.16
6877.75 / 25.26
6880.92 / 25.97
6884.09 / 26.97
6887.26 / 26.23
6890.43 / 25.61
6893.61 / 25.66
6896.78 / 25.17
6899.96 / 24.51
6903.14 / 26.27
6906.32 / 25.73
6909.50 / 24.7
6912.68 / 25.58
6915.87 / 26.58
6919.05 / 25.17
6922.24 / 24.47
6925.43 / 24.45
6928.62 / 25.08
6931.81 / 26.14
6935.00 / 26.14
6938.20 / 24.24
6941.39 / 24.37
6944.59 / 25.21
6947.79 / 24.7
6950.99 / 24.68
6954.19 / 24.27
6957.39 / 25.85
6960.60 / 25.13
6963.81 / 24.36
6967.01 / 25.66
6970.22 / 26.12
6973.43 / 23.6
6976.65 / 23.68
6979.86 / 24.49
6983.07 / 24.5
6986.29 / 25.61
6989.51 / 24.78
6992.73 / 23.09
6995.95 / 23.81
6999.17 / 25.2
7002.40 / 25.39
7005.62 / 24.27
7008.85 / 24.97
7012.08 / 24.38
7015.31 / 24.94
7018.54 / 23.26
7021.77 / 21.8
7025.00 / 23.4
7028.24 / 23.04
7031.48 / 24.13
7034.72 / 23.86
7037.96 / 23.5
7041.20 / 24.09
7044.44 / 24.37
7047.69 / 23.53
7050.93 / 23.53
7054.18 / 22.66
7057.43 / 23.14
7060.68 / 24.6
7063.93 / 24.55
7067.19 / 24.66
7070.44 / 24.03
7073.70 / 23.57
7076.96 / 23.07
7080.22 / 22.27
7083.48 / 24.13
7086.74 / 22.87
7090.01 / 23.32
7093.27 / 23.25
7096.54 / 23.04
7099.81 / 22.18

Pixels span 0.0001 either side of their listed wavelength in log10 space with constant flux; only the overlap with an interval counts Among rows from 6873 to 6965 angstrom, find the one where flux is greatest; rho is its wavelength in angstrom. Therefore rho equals 6884.09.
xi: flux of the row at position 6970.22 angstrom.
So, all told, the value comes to 26.12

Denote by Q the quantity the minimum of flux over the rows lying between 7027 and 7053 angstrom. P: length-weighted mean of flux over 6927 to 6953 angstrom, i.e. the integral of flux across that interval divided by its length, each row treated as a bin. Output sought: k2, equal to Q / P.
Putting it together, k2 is 0.92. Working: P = 25.1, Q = 23.04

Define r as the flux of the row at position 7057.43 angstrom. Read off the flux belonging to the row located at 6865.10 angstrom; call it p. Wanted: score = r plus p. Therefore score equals 49.8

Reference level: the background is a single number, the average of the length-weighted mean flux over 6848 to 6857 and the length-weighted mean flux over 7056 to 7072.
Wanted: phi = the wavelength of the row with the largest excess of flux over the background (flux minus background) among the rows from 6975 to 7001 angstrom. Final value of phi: 6986.29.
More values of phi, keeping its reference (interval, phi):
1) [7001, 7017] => 7002.40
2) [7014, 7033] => 7015.31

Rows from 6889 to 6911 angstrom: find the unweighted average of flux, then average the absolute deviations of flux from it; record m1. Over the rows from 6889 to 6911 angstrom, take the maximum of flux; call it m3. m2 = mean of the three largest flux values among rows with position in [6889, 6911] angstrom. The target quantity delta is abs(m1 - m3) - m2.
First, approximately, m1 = 0.50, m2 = 25.9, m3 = 26.27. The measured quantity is -0.12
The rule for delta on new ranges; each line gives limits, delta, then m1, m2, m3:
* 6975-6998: 0.00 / 0.65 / 25.0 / 25.61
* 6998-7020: -0.36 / 0.57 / 25.2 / 25.39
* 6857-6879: -0.28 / 0.65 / 26.3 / 26.65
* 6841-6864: -0.27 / 0.37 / 25.1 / 25.25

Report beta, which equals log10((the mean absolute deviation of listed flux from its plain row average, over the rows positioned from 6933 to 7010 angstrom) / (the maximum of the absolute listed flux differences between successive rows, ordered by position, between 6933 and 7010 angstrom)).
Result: -0.59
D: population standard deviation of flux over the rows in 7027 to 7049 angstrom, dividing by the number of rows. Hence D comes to 0.42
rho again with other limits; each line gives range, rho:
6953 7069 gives 6970.22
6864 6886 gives 6884.09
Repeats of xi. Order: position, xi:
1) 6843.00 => 24.15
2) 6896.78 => 25.17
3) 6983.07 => 24.5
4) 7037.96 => 23.5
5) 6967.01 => 25.66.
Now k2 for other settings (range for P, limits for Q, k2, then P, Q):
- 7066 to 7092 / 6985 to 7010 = 0.98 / 23.5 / 23.09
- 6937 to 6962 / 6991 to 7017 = 0.93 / 24.8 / 23.09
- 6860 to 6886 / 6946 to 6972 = 0.94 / 25.9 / 24.27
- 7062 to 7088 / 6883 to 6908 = 1.04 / 23.7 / 24.51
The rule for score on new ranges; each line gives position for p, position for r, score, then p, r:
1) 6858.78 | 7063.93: 48.7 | 24.13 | 24.55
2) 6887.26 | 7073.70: 49.8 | 26.23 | 23.57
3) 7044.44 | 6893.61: 50.0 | 24.37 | 25.66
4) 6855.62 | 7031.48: 48.7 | 24.54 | 24.13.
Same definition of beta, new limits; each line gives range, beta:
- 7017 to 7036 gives -0.46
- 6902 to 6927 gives -0.32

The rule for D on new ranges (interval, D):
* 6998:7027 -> 1.10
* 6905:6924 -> 0.70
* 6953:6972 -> 0.71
